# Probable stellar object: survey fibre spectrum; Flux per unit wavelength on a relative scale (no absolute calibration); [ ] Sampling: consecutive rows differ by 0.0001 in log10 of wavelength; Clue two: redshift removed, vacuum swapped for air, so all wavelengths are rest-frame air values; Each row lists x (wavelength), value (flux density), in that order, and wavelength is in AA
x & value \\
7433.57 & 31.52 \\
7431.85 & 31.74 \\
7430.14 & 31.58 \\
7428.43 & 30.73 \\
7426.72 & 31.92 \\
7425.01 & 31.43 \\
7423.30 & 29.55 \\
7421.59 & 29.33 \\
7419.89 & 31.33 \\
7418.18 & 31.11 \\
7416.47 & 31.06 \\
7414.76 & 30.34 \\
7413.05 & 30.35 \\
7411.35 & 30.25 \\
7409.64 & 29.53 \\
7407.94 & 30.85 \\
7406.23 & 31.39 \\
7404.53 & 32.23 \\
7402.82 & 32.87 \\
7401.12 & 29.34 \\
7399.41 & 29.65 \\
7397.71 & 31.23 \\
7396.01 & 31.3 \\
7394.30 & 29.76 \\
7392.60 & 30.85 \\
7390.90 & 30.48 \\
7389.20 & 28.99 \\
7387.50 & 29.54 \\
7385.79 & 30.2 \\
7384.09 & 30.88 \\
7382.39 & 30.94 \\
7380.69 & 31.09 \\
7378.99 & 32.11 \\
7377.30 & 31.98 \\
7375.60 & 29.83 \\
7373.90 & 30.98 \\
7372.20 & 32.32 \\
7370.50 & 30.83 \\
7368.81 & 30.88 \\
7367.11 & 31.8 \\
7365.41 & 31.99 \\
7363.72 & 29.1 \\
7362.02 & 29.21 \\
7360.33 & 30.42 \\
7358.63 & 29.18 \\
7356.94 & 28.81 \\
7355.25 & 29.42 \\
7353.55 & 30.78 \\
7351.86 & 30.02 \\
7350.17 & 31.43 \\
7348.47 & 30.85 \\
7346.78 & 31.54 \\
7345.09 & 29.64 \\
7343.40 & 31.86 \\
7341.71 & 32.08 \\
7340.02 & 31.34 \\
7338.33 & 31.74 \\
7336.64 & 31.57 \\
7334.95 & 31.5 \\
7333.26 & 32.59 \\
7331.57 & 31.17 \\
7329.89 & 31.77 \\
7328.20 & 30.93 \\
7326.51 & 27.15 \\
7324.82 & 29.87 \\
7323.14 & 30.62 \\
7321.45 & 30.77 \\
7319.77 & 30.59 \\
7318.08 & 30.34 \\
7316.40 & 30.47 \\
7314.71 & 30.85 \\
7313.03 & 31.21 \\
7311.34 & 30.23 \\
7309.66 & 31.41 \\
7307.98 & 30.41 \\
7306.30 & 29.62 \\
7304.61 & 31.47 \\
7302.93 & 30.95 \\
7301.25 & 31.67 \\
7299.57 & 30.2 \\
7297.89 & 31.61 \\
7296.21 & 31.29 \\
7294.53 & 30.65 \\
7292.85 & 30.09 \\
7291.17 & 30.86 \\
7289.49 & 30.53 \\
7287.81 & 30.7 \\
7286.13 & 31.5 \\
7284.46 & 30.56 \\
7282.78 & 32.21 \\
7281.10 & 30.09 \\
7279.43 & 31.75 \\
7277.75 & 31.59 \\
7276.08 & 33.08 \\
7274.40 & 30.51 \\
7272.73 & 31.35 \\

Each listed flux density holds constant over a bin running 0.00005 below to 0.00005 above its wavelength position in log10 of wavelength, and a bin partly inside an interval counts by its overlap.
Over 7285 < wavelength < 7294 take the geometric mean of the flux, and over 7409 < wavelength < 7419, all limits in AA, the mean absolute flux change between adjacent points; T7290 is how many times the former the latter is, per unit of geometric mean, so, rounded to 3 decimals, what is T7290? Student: 0.010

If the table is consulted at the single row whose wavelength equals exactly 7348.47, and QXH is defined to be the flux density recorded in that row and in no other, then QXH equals 30.85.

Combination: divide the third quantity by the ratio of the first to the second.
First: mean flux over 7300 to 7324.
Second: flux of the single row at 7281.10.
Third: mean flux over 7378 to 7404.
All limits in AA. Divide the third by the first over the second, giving 30.0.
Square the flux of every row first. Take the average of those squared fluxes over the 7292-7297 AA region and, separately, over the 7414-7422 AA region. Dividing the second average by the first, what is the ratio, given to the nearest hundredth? 1.00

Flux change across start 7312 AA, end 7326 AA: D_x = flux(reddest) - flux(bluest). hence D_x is -1.3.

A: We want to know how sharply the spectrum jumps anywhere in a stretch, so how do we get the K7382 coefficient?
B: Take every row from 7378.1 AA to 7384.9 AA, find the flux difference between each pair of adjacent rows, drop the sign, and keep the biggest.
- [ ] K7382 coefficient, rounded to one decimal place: 1.0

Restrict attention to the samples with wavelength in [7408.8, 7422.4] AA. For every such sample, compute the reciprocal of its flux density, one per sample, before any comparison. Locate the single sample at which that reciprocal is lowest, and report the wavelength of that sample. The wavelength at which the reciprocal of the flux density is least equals 7419.89 AA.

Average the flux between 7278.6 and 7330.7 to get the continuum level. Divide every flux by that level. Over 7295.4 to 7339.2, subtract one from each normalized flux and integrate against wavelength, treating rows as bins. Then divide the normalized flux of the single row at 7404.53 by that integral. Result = 6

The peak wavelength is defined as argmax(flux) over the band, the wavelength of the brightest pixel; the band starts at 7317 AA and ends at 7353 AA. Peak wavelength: 7333.26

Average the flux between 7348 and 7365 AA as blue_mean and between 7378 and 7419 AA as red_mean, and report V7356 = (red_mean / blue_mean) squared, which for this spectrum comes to 1.05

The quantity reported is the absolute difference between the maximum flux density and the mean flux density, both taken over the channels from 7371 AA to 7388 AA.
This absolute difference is 1.3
